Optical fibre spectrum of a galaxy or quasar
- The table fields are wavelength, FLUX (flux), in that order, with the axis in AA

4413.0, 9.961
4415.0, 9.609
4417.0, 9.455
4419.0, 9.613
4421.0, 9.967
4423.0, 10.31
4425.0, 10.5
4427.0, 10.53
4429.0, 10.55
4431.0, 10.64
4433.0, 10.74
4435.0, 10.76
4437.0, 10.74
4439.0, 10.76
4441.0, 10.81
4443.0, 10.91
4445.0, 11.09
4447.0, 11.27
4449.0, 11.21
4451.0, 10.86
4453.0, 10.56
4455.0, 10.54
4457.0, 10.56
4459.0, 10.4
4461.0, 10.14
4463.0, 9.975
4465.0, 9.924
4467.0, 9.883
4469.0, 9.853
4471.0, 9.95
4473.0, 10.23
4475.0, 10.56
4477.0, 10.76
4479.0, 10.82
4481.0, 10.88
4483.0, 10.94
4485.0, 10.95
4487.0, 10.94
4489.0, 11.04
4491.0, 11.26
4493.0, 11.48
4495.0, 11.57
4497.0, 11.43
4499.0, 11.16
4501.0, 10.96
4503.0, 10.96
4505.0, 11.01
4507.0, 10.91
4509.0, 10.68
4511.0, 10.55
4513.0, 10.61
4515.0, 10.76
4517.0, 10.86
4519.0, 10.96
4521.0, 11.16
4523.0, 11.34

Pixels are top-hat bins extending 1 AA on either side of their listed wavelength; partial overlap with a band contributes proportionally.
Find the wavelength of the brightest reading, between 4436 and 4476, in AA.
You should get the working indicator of 4447.0 AA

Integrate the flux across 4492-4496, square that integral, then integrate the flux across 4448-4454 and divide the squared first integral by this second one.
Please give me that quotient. 33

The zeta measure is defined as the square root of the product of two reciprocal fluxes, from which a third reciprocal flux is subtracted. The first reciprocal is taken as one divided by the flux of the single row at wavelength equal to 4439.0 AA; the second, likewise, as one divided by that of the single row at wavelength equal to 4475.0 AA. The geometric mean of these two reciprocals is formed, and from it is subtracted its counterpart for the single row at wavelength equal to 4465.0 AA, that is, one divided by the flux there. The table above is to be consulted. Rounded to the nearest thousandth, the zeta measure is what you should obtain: -0.007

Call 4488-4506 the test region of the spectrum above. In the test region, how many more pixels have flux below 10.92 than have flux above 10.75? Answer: -9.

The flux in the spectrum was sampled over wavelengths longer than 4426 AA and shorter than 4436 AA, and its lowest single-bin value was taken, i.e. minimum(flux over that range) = 10.53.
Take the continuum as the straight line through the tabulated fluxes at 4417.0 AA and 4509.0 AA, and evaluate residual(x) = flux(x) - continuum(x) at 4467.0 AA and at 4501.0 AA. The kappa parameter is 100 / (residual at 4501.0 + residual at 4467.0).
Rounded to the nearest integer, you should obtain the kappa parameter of 672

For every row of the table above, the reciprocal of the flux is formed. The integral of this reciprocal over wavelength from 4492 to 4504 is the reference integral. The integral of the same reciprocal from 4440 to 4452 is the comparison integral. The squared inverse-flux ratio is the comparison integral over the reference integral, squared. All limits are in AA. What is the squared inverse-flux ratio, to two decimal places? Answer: 1.04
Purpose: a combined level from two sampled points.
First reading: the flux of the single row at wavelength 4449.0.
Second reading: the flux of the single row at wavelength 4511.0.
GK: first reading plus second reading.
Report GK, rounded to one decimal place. 21.8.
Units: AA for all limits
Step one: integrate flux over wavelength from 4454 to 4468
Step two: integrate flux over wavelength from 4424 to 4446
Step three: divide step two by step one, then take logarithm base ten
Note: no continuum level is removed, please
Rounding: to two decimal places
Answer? 0.22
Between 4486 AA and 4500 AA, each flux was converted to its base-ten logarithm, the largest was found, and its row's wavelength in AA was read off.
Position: 4495.0 AA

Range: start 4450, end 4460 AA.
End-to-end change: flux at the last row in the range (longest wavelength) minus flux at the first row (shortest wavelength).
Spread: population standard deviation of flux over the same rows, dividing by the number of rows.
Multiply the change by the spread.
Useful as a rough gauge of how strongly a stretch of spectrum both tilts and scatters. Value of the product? -0.07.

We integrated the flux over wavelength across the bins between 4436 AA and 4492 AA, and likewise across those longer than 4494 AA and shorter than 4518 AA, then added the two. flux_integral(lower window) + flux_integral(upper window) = 859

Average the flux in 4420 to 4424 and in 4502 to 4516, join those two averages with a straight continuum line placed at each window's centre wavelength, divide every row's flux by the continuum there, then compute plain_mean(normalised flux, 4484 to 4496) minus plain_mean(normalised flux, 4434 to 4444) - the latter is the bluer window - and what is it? 0.00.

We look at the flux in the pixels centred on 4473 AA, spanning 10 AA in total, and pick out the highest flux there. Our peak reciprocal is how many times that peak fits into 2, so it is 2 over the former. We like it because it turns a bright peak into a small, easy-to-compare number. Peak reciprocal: 0.186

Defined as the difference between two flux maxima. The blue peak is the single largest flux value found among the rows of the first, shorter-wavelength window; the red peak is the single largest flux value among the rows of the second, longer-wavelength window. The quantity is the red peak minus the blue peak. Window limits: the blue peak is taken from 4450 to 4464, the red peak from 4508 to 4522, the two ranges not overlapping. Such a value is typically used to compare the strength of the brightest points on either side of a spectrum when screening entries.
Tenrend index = 0.3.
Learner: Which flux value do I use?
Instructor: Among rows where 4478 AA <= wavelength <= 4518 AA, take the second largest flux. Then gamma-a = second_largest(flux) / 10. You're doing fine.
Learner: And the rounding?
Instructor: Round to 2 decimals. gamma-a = 1.15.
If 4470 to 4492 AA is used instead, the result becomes 1.10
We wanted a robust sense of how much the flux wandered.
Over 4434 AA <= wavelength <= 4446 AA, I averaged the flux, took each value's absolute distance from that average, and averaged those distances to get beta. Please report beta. 0.103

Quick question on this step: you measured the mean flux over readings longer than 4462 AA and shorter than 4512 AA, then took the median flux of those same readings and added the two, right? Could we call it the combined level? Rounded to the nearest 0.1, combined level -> 21.7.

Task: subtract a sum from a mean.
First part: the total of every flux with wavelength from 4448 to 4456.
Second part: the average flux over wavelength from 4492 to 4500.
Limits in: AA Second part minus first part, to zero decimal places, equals -32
